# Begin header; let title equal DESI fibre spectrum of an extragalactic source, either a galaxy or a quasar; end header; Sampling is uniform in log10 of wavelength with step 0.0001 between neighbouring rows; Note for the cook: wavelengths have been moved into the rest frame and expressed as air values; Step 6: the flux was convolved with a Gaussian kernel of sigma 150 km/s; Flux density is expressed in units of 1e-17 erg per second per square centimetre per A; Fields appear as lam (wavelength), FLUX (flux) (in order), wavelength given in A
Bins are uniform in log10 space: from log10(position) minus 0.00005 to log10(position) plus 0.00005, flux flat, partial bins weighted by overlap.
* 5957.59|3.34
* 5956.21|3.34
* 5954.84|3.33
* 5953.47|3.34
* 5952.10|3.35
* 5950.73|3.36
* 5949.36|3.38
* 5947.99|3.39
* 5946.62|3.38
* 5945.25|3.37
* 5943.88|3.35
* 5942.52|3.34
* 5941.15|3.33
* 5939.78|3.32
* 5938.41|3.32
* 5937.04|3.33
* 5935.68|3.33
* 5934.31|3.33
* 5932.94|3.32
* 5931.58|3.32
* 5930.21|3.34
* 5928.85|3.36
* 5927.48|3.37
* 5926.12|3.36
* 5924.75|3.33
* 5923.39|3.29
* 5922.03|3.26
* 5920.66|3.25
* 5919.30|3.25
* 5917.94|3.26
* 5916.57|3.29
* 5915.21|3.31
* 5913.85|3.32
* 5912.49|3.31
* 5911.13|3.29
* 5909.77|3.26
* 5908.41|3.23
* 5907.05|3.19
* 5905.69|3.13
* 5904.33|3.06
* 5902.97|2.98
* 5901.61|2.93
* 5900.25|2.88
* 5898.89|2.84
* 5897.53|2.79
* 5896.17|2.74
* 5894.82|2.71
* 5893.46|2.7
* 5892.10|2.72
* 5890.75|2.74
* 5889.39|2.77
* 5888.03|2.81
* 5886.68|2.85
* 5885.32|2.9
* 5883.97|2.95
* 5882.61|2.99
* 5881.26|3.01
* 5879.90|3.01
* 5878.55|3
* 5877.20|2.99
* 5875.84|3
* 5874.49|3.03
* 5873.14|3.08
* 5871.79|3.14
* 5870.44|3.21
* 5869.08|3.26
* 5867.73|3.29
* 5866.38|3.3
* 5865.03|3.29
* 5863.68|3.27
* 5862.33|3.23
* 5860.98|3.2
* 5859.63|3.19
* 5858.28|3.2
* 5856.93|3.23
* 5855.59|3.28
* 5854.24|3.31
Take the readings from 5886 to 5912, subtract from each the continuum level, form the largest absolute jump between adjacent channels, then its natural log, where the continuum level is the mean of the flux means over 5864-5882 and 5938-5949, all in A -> -2.5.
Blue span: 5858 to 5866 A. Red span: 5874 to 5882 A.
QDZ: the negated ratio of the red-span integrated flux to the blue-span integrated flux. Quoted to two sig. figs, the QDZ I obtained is -0.93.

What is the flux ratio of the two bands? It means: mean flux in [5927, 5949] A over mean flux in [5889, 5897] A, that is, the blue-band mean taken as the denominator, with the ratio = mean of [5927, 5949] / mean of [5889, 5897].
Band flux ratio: 1.22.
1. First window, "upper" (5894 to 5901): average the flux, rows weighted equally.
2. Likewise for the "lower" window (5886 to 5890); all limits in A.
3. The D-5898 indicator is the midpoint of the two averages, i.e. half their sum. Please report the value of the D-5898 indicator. 2.80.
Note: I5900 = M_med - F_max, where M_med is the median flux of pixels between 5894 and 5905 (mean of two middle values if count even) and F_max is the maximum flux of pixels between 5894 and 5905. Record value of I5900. -0.20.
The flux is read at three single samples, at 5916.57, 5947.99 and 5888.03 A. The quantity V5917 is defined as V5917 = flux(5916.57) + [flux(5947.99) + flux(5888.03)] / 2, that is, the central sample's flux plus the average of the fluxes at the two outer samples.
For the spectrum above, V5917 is 6.39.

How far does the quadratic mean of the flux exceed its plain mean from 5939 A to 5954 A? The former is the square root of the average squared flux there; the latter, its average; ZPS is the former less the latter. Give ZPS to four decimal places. 0.0001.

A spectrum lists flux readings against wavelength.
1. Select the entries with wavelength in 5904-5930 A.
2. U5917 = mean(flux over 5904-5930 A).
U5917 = 3.3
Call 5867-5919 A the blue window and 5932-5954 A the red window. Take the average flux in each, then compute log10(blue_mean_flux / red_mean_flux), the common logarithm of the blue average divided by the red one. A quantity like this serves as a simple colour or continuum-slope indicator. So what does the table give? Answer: -0.044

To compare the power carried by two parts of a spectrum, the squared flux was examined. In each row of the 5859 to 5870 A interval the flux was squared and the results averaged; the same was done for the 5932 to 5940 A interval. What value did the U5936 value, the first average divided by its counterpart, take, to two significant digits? 0.96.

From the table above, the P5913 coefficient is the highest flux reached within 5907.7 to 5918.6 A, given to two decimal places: 3.32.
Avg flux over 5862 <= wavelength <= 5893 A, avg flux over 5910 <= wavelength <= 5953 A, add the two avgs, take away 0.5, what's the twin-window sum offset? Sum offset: 5.9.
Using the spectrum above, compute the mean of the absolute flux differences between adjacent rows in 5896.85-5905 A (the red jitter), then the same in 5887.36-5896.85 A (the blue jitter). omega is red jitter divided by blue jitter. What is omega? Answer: 2.2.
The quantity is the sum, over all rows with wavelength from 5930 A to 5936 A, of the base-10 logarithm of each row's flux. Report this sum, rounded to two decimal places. 2.61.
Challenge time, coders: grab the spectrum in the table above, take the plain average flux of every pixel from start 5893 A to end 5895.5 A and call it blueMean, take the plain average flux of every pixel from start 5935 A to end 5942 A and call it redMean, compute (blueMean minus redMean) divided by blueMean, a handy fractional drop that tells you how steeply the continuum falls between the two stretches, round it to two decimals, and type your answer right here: -0.23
